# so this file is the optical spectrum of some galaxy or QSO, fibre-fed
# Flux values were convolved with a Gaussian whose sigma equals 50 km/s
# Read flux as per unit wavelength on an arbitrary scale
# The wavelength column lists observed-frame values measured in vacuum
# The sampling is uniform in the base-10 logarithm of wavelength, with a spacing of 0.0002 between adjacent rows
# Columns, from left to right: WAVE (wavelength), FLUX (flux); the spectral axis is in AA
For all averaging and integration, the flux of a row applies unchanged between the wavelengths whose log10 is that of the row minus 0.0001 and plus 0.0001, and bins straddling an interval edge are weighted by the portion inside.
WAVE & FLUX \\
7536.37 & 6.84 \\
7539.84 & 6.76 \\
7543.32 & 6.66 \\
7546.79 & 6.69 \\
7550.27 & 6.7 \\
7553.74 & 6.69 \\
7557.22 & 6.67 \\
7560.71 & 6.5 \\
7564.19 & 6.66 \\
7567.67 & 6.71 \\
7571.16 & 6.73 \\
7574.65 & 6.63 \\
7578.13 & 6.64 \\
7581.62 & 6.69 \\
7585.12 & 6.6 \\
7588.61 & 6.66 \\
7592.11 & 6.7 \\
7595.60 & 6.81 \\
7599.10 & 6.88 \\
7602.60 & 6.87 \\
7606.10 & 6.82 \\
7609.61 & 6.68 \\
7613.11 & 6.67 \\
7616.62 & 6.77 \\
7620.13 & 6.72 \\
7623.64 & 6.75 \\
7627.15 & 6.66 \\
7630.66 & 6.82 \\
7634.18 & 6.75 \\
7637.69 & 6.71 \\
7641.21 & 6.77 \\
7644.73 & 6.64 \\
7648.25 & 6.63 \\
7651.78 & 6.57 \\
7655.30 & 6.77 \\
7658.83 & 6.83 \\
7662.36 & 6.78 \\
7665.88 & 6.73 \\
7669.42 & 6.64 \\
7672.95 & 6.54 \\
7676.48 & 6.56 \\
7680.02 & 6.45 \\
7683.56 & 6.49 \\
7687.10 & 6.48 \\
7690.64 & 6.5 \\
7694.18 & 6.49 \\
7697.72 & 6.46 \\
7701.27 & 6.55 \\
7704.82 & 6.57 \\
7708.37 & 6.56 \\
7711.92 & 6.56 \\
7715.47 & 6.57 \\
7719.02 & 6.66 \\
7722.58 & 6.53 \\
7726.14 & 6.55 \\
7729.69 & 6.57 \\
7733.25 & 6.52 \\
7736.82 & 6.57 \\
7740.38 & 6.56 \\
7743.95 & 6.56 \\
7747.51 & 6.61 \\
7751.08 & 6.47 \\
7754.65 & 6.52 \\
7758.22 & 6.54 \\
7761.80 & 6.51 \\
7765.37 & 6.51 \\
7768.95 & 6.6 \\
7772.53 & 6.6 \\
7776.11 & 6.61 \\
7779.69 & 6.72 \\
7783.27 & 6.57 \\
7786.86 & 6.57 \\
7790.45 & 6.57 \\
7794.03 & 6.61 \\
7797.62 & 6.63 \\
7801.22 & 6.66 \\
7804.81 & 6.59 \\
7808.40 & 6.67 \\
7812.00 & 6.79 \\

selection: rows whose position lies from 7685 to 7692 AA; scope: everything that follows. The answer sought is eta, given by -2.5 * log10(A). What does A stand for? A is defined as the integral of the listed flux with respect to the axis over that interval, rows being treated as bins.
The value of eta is -4.14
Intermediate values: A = 45.4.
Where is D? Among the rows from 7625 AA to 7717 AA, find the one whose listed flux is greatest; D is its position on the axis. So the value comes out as 7658.83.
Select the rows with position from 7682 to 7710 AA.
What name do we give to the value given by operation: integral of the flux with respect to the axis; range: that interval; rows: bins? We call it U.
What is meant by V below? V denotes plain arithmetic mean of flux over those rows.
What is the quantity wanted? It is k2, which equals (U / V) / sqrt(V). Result 11.0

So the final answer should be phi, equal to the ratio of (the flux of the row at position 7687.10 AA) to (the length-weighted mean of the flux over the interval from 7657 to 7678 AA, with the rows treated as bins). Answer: 0.970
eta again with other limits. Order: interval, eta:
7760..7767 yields -4.15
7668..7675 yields -4.16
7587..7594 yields -4.18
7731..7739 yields -4.30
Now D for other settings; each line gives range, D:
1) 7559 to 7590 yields 7571.16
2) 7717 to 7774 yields 7719.02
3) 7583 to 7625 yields 7599.10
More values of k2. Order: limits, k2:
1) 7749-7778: 11.3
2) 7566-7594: 10.8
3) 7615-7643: 10.8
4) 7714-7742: 10.9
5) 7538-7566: 10.8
